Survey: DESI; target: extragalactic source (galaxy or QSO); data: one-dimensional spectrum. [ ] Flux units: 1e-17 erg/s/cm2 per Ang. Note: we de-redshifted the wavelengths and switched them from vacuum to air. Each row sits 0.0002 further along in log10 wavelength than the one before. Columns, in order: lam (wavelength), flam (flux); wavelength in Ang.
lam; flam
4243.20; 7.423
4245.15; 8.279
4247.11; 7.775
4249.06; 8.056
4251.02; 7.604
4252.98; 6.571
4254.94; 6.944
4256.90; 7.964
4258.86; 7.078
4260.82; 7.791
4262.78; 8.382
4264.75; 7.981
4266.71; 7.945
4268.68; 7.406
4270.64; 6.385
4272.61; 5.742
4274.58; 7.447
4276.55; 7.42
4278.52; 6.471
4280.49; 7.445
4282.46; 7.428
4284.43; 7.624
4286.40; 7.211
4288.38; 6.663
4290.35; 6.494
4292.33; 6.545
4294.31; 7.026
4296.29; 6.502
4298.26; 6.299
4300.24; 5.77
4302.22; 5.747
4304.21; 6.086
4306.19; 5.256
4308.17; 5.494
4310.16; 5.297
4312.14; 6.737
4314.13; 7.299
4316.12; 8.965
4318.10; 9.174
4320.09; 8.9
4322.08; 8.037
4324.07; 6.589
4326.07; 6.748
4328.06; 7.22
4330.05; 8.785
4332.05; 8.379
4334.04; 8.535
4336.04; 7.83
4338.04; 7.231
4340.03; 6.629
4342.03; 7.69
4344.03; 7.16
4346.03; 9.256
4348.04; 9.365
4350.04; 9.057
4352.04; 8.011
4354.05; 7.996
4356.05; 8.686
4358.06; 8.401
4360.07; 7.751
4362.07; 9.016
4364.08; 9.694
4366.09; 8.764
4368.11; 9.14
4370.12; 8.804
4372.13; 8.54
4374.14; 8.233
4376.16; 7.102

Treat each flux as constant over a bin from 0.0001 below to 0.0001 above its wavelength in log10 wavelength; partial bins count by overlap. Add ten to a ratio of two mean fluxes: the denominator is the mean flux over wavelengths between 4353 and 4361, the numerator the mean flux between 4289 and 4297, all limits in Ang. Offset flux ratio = 10.8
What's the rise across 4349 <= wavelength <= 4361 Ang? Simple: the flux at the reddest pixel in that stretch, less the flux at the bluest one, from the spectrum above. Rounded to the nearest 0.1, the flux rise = -1.3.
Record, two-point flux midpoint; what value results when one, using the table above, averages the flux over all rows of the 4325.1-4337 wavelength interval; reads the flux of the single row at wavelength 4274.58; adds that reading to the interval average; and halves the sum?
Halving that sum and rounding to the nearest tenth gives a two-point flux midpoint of 7.7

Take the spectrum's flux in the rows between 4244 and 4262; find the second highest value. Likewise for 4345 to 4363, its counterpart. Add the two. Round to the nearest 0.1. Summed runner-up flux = 17.3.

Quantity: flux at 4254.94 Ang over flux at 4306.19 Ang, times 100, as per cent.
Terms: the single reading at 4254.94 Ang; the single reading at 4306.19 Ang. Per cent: 132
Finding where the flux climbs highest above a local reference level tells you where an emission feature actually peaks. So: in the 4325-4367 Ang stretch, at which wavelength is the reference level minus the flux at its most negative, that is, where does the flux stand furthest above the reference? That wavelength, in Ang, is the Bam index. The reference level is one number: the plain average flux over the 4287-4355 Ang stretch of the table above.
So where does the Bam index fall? 4364.08 Ang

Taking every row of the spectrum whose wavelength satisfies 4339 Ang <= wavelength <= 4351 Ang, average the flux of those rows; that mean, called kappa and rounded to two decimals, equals 8.19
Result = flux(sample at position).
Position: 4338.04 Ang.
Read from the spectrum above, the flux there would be 7.231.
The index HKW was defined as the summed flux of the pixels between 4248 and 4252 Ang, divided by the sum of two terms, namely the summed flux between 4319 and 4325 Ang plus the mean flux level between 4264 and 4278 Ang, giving 0.5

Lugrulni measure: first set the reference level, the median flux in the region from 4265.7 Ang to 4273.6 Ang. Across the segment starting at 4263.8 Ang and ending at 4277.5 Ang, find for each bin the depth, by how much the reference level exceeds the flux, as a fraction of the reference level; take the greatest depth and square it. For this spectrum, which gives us 0.028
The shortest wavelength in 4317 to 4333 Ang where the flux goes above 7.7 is 4318.10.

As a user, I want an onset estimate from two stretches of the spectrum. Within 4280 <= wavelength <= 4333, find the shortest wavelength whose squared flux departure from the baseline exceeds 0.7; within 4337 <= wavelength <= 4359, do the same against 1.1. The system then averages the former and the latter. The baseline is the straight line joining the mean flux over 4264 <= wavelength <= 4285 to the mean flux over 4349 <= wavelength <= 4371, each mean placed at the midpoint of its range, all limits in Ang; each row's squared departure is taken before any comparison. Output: 4314.2 Ang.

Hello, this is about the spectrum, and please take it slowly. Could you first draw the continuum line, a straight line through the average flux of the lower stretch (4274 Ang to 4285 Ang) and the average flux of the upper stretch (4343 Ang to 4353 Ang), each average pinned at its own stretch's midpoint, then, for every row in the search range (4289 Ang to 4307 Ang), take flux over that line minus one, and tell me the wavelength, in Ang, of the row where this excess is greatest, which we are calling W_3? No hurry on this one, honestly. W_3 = 4294.31 Ang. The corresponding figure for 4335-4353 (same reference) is 4348.04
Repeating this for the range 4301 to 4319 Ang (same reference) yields 4318.10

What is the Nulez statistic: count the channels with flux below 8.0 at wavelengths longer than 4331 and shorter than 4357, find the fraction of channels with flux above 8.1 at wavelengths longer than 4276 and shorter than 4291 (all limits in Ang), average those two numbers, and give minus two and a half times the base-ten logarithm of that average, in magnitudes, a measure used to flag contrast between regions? -1.2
